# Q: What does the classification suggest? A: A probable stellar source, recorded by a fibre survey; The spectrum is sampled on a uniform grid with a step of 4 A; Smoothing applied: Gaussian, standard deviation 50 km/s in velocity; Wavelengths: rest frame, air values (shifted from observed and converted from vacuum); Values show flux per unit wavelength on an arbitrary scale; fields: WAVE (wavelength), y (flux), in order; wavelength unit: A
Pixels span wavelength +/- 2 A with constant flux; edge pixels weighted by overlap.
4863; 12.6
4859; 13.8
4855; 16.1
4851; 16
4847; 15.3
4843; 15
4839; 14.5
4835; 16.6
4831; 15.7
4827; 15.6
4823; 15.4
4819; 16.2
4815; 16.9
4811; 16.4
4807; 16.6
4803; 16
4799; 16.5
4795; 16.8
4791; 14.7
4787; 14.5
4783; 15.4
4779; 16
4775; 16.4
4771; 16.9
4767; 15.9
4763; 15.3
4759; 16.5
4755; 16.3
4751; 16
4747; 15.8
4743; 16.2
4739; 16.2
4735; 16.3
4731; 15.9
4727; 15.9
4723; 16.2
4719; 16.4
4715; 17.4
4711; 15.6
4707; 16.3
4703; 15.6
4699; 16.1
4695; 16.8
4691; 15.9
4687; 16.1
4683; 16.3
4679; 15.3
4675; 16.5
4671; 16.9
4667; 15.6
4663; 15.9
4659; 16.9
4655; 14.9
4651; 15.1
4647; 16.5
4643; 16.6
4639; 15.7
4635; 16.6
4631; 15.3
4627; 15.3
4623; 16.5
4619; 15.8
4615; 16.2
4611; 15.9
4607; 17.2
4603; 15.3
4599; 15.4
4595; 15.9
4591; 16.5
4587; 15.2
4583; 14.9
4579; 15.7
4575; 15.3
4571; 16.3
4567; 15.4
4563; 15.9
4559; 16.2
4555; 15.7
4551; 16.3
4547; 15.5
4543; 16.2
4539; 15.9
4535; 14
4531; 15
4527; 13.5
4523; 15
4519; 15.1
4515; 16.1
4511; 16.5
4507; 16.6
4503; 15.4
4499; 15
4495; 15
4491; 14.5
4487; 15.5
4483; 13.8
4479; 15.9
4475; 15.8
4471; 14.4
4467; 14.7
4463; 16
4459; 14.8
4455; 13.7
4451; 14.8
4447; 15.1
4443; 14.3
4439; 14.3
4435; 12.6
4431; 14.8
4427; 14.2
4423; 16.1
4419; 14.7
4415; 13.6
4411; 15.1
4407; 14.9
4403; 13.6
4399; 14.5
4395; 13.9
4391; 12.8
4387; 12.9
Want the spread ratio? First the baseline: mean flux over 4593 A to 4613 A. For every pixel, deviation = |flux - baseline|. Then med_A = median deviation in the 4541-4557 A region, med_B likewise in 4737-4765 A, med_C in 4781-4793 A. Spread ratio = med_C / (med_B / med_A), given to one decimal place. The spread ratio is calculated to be 1.5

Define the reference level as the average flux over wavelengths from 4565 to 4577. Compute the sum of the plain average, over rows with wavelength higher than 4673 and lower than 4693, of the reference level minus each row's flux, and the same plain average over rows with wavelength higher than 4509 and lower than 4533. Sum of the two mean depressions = 0.11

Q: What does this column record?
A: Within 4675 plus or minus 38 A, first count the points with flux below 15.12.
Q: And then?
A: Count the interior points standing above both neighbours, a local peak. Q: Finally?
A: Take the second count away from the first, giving -4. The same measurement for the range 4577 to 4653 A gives -4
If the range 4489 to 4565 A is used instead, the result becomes 3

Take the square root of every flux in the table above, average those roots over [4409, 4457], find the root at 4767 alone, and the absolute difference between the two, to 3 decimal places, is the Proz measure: 0.189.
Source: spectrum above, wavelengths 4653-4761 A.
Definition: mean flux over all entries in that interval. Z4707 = 16.1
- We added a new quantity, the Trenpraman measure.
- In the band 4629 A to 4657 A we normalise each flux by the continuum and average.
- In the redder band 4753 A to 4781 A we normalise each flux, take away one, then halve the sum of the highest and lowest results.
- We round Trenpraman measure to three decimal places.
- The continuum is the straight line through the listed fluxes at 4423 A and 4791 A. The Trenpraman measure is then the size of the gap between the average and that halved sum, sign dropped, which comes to 0.948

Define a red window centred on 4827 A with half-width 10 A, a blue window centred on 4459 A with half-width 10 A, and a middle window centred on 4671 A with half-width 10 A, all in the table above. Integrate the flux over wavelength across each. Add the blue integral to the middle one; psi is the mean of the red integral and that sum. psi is 467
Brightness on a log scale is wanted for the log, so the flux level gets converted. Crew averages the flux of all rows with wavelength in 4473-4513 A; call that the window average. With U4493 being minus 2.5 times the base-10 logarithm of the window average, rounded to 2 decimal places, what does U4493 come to -2.97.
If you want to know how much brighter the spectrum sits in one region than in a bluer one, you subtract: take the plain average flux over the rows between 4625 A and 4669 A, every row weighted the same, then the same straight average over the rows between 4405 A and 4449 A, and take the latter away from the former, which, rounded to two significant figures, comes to 1.3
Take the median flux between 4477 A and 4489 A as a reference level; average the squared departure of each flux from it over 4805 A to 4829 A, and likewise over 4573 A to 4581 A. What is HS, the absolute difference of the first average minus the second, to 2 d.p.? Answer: 0.71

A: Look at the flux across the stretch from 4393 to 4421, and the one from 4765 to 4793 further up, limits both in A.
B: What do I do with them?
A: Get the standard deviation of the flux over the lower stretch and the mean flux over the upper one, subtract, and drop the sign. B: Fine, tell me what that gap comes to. 15.1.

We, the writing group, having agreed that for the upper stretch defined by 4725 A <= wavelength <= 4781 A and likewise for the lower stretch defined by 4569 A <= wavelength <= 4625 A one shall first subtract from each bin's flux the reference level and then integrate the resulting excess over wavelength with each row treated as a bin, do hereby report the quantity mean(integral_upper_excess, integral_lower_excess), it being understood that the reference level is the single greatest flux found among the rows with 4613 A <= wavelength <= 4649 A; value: -34.2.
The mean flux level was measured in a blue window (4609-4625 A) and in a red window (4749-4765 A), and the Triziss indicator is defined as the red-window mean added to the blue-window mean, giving 32.1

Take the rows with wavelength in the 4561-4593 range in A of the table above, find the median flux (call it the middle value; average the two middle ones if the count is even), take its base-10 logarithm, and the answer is 1.19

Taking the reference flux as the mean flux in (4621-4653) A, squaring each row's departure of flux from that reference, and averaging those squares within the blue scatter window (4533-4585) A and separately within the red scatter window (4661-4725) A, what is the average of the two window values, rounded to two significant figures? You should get 0.41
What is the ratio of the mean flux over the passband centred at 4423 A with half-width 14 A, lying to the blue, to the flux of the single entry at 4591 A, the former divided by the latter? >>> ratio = 0.88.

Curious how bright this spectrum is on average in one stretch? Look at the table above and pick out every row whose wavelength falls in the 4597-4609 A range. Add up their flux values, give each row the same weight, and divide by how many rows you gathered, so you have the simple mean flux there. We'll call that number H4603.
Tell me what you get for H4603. 16.0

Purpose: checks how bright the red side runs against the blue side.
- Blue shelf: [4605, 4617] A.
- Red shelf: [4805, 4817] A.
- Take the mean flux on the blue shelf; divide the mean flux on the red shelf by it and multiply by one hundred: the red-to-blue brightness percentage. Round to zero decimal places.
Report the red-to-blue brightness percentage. 101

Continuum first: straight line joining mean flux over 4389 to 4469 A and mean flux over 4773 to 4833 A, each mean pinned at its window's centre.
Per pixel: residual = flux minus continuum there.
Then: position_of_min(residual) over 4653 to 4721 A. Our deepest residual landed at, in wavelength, 4655 A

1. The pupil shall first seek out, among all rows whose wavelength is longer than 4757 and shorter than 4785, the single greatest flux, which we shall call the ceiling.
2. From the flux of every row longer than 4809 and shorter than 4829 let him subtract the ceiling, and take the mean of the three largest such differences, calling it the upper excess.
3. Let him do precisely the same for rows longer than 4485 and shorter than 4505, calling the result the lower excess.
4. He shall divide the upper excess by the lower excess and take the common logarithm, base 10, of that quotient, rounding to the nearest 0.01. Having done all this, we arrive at -0.60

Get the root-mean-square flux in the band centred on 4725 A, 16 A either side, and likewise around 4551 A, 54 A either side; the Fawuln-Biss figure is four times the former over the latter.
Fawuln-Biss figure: 4.17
